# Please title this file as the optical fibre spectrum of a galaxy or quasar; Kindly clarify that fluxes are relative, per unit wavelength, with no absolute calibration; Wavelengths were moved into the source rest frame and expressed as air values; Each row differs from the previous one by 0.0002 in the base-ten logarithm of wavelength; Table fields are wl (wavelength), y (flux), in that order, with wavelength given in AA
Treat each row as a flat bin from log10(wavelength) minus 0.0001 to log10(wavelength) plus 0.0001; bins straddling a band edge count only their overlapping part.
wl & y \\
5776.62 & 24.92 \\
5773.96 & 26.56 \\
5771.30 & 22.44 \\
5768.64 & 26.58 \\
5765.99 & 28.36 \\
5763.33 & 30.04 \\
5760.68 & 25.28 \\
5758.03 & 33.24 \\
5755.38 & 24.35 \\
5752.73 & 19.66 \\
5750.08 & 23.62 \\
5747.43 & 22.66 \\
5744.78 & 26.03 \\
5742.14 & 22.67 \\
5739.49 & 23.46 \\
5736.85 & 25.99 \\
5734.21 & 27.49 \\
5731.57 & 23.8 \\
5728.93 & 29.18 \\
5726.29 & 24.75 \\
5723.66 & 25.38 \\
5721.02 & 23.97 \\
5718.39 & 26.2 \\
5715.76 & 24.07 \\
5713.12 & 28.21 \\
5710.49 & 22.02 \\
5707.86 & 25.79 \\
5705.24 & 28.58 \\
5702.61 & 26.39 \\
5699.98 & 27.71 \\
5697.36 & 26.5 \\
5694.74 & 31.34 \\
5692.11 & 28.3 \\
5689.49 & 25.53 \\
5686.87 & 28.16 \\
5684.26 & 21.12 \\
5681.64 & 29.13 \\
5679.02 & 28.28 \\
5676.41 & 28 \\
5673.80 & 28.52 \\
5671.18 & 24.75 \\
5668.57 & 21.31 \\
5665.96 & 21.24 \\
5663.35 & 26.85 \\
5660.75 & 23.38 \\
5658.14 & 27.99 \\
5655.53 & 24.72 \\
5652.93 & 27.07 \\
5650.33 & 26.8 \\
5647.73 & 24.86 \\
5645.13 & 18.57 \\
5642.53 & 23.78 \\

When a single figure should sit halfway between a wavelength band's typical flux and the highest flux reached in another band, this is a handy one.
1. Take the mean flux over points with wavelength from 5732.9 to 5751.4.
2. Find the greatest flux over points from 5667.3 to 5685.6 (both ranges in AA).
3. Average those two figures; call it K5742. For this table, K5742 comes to 26.8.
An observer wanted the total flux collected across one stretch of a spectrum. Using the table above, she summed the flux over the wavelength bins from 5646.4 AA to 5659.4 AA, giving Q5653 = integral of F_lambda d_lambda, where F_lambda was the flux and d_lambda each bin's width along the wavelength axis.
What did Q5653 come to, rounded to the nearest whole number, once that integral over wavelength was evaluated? 342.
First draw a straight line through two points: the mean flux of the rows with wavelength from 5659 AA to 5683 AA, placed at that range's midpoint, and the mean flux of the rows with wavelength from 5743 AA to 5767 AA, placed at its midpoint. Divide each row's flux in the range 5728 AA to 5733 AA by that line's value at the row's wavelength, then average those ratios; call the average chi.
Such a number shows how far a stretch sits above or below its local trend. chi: 1.02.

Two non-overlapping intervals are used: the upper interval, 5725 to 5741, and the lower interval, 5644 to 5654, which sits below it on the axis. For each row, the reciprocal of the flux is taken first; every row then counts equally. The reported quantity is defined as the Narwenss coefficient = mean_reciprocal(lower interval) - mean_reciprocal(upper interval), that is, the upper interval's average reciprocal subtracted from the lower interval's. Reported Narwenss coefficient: 0.003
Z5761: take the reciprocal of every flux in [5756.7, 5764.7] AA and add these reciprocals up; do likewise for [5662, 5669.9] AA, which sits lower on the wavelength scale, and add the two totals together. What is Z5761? 0.234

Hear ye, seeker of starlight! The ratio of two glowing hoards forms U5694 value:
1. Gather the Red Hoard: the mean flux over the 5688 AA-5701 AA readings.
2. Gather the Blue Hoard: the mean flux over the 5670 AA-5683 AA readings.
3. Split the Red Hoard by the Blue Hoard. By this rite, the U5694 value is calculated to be 1.01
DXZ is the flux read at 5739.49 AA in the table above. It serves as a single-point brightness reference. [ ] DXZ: 23.46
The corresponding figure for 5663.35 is 26.85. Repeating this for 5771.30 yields 22.44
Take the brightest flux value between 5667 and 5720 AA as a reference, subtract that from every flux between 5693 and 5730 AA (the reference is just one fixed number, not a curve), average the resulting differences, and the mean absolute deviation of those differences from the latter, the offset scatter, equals 1.8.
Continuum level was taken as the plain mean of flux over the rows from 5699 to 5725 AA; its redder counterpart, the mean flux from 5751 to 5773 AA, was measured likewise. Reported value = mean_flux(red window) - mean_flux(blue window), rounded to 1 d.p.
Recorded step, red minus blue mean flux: 0.4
